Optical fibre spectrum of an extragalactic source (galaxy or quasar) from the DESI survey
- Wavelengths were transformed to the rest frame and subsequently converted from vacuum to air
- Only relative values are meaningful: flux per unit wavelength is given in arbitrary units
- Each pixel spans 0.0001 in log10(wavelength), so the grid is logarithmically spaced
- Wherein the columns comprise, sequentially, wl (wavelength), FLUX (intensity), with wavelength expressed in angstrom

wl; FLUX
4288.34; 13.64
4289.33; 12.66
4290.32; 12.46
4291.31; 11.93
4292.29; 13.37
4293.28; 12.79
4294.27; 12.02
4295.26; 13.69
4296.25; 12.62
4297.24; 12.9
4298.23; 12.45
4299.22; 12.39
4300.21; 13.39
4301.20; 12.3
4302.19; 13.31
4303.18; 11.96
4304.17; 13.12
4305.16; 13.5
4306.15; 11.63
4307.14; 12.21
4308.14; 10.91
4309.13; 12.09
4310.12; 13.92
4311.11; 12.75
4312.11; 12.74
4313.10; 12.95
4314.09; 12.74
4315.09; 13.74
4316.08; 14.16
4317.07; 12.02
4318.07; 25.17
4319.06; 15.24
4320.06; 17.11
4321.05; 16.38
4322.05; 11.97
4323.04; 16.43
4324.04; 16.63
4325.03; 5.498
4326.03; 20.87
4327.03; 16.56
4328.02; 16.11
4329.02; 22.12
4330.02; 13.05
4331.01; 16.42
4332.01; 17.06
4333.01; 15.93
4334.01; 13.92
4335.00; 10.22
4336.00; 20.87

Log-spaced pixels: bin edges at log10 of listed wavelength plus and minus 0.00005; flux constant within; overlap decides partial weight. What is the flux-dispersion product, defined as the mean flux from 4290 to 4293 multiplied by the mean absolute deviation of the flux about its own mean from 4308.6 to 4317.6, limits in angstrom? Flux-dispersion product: 8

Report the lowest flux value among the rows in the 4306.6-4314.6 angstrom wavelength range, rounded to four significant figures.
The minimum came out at 10.91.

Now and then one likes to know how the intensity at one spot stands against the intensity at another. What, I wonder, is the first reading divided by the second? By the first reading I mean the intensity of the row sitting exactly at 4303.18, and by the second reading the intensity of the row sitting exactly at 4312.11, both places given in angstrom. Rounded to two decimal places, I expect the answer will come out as 0.94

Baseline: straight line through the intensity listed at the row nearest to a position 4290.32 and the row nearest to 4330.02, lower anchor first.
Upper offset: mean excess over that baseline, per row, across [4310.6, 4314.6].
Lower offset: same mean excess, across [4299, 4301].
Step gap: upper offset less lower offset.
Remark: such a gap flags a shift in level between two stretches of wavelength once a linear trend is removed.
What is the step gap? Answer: -0.3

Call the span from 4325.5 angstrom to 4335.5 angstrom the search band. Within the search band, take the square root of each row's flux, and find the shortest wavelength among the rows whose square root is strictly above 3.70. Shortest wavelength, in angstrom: 4326.03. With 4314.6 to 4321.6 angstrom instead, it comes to 4315.09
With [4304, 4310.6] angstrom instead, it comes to 4310.12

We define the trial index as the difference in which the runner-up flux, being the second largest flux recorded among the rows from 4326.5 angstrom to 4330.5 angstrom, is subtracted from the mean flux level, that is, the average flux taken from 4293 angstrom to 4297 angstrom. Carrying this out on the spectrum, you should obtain -3.8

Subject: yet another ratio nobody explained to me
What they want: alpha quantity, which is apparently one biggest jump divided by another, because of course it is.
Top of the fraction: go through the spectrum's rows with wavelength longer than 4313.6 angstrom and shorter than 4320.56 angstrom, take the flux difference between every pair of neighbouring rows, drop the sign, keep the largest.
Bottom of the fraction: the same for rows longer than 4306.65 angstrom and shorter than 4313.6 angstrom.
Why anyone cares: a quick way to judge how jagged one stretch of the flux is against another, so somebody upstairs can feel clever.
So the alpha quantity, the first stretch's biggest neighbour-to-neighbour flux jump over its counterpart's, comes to 7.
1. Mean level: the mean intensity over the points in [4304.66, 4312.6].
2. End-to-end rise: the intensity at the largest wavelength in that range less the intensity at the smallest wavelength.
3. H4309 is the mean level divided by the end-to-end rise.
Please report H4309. -16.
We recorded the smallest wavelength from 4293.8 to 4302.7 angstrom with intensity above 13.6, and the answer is 4295.26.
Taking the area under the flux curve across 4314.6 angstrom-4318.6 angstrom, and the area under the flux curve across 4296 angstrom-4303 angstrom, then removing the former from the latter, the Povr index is 24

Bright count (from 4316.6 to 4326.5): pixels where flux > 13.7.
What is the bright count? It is 7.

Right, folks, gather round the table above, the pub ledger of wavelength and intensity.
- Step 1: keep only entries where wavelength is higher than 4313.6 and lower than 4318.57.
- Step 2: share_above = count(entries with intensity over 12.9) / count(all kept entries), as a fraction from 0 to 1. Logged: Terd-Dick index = 0.60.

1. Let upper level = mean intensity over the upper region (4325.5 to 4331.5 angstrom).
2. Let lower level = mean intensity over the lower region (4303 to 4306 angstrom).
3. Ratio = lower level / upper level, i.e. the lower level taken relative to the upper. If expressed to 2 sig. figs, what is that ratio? 0.73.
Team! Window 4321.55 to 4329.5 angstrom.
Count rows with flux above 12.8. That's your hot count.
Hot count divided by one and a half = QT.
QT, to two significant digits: 4.0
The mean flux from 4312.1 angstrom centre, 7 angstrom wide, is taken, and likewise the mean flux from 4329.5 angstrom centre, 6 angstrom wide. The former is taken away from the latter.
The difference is 3.9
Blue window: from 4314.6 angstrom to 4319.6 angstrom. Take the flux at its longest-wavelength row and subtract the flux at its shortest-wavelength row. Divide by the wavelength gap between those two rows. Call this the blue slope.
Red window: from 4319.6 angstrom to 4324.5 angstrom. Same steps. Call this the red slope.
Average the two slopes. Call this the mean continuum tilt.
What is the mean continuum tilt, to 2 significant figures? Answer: 0.13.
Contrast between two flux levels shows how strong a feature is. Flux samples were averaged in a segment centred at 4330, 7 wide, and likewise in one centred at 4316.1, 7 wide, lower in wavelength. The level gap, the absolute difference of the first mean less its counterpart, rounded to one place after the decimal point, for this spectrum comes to 1.6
